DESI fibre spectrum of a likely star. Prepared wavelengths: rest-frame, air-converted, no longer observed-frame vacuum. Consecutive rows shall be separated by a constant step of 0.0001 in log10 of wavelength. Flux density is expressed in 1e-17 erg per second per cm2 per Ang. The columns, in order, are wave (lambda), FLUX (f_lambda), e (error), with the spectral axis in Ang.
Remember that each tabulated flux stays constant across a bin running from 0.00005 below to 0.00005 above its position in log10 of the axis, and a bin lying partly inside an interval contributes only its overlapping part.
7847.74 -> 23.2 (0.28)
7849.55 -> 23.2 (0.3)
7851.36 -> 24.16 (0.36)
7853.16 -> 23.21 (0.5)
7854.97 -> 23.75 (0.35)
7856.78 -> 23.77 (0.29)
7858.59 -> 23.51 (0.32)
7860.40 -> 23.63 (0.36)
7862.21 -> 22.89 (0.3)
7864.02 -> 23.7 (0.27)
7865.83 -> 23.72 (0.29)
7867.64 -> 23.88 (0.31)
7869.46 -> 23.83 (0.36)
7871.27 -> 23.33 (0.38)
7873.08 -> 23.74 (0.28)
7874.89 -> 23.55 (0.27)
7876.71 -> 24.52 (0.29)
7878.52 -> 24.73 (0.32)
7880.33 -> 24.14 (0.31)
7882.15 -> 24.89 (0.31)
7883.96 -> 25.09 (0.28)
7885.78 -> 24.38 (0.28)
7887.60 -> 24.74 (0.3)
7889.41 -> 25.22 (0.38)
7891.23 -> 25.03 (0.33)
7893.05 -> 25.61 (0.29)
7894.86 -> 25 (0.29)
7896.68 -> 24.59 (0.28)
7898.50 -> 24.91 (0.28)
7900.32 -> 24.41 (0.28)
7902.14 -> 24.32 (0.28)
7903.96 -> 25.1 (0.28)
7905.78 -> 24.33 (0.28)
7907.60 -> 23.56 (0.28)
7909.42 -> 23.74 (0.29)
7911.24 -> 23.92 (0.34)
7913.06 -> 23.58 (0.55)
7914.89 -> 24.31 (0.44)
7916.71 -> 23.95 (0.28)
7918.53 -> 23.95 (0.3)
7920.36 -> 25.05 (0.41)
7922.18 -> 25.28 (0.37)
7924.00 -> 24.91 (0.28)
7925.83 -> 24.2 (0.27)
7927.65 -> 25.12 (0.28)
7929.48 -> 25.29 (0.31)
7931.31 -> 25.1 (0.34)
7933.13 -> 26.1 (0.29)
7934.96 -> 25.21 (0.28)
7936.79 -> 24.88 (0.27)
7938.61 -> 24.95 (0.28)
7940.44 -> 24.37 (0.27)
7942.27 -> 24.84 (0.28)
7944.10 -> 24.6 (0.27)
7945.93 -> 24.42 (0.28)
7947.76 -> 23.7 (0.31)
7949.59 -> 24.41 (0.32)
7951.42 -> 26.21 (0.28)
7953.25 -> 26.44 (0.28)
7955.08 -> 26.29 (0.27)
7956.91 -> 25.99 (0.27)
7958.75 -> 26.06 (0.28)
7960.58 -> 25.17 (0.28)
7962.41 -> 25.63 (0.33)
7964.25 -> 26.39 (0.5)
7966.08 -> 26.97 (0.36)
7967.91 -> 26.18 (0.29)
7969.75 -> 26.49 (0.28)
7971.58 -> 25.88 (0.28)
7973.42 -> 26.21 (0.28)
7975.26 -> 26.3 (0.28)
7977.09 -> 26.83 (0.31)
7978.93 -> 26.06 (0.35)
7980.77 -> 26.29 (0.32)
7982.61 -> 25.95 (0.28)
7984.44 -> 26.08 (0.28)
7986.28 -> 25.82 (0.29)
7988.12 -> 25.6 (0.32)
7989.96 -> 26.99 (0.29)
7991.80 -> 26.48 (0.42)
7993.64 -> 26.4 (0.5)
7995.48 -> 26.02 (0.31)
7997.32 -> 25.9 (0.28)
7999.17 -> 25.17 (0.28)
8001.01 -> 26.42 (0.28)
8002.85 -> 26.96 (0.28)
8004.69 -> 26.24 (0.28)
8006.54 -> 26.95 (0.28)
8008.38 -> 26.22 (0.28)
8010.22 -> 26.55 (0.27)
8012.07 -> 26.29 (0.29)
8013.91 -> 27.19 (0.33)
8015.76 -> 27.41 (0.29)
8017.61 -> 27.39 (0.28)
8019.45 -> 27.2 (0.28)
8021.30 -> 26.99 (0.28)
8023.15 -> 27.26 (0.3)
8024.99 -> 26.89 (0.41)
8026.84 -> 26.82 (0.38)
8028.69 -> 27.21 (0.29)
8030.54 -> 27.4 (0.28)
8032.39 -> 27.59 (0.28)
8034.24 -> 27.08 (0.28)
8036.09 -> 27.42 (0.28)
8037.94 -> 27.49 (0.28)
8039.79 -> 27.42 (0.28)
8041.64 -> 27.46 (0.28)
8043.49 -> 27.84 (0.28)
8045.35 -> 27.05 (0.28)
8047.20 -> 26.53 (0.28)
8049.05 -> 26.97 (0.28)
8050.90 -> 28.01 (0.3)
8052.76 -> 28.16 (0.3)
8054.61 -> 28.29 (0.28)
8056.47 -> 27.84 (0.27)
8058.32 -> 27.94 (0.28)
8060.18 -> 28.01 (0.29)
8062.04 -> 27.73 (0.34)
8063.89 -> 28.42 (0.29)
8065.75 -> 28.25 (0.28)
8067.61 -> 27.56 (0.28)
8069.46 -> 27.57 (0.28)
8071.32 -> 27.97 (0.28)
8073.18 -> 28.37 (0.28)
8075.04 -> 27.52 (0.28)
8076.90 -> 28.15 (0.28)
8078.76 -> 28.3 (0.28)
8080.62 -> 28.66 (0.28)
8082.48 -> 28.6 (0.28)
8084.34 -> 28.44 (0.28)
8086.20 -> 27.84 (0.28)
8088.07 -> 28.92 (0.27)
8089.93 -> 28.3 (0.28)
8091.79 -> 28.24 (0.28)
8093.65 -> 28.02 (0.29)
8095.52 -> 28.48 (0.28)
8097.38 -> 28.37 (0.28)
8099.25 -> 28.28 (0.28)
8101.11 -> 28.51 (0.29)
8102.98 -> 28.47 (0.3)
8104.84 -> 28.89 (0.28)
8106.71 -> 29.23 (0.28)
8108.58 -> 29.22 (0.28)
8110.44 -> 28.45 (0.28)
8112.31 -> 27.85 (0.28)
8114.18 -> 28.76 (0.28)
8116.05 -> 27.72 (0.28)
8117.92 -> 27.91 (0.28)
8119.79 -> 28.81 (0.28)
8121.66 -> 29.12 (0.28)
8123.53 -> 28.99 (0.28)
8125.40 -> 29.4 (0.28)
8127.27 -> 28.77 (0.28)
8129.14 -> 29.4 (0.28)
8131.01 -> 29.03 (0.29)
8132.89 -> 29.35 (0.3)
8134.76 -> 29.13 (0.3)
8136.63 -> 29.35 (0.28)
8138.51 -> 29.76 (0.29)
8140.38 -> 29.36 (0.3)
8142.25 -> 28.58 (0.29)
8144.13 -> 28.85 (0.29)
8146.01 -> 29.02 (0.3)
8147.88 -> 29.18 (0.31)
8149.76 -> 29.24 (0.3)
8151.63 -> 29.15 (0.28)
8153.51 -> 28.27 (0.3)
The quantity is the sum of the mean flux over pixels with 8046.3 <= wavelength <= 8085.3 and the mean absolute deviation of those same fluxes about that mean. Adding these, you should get 28.4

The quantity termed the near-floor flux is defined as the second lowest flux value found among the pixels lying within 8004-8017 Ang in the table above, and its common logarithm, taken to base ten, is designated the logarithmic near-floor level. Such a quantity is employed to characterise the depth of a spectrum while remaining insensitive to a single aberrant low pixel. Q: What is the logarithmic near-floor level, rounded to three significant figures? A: 1.42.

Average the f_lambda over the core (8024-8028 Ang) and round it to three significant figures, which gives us 26.9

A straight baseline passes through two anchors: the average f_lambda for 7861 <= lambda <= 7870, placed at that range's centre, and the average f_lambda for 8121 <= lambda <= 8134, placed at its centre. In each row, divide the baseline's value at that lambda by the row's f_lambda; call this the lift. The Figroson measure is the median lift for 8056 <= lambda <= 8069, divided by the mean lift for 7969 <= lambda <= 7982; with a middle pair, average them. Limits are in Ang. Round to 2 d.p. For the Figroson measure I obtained 1.00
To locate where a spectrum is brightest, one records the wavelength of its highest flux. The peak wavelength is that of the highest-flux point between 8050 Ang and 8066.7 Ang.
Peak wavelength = 8063.89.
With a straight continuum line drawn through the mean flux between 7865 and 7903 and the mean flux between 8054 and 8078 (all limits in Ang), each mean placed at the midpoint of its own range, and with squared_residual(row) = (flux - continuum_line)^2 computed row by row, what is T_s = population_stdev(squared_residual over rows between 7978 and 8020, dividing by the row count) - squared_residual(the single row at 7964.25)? 0.32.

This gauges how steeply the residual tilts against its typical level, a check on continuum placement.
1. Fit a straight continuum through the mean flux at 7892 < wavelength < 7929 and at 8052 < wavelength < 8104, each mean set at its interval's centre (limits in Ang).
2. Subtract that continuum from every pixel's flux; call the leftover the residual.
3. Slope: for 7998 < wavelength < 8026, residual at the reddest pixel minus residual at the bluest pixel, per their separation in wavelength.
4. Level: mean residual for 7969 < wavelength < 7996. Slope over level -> 0.32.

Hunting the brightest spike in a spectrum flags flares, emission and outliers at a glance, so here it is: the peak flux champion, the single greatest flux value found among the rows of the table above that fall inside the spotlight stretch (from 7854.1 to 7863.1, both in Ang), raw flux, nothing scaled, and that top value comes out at 23.77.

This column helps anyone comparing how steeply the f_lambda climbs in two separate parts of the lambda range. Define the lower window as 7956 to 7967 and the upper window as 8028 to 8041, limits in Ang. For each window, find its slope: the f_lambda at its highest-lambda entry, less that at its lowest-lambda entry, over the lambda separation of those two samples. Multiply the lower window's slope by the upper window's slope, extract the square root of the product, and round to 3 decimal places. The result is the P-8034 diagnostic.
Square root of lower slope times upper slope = 0.045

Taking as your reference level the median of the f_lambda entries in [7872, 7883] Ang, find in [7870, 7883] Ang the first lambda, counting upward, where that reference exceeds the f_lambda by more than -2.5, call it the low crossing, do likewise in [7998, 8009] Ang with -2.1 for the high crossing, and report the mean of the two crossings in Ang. 7935.2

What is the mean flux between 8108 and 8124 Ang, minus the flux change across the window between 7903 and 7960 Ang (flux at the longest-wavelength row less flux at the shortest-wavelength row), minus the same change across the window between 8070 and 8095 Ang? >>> 27.5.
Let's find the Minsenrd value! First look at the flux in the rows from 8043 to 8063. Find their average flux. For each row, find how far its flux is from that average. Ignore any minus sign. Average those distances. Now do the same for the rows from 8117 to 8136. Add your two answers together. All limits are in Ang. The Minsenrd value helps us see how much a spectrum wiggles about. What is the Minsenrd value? 0.744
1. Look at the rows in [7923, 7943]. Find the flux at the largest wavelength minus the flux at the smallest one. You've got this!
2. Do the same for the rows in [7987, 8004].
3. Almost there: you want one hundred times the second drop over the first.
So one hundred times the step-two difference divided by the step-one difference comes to -1943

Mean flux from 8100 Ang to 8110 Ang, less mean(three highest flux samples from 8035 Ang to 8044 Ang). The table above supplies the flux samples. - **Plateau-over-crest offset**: 1.3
